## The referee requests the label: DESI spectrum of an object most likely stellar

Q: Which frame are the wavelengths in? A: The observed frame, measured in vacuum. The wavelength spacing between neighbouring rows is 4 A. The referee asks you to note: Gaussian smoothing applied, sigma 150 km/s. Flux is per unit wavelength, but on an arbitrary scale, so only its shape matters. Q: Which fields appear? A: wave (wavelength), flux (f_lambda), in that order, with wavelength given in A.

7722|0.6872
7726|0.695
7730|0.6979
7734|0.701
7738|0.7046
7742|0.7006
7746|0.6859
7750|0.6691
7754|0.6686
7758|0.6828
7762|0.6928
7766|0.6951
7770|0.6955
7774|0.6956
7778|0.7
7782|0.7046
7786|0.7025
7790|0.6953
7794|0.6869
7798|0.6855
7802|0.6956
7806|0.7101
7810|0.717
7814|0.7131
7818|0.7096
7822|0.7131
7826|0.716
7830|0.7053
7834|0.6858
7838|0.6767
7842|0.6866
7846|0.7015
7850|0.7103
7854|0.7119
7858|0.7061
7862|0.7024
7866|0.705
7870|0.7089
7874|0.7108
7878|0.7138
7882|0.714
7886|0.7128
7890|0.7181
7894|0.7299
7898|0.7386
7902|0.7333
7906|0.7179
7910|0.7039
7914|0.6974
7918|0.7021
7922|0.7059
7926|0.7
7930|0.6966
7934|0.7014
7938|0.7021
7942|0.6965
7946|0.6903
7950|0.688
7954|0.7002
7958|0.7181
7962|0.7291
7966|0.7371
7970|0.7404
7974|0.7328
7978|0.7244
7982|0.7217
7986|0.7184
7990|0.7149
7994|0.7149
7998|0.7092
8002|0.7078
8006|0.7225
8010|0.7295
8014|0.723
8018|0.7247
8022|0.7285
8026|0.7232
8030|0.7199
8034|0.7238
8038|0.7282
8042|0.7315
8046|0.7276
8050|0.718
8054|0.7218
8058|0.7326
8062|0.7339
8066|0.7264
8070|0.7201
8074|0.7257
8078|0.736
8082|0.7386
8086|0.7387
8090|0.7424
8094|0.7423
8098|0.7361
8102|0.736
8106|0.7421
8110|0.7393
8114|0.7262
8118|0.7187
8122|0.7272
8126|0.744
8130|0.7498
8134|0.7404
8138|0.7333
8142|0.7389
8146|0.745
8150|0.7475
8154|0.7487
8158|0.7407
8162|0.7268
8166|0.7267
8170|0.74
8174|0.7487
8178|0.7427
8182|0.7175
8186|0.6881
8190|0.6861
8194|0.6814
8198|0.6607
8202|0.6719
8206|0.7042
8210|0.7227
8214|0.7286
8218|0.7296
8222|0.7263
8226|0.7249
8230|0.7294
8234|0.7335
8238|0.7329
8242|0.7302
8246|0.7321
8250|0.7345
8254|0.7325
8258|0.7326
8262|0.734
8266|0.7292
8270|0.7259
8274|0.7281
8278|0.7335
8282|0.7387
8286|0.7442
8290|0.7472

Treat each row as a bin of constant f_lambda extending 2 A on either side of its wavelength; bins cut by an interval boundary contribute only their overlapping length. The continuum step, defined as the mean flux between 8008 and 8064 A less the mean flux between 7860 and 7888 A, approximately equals 0.016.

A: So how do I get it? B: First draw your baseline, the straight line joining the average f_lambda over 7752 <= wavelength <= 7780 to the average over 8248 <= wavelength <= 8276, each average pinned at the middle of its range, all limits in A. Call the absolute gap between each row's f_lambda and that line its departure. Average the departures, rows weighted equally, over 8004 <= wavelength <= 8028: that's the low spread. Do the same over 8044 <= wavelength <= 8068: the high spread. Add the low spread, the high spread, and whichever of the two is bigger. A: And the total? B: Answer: 0.042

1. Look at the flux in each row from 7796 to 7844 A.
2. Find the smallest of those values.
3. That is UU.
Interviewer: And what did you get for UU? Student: 0.6767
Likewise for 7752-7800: 0.6686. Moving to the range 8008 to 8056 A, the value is 0.718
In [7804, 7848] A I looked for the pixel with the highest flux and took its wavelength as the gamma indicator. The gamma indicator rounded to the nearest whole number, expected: 7810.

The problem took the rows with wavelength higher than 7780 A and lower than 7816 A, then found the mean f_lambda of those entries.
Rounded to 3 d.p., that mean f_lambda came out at 0.701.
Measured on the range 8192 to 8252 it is 0.716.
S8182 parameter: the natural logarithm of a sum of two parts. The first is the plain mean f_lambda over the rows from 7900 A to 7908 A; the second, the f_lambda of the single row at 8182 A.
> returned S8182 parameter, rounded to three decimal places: 0.367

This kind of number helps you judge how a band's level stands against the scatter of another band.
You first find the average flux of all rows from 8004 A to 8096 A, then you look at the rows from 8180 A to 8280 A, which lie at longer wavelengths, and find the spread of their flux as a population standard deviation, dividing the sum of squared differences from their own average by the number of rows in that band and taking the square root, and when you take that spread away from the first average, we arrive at 0.707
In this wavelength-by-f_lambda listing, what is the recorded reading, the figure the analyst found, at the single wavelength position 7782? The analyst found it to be 0.7046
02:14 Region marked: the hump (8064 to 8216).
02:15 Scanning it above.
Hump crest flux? 0.7498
